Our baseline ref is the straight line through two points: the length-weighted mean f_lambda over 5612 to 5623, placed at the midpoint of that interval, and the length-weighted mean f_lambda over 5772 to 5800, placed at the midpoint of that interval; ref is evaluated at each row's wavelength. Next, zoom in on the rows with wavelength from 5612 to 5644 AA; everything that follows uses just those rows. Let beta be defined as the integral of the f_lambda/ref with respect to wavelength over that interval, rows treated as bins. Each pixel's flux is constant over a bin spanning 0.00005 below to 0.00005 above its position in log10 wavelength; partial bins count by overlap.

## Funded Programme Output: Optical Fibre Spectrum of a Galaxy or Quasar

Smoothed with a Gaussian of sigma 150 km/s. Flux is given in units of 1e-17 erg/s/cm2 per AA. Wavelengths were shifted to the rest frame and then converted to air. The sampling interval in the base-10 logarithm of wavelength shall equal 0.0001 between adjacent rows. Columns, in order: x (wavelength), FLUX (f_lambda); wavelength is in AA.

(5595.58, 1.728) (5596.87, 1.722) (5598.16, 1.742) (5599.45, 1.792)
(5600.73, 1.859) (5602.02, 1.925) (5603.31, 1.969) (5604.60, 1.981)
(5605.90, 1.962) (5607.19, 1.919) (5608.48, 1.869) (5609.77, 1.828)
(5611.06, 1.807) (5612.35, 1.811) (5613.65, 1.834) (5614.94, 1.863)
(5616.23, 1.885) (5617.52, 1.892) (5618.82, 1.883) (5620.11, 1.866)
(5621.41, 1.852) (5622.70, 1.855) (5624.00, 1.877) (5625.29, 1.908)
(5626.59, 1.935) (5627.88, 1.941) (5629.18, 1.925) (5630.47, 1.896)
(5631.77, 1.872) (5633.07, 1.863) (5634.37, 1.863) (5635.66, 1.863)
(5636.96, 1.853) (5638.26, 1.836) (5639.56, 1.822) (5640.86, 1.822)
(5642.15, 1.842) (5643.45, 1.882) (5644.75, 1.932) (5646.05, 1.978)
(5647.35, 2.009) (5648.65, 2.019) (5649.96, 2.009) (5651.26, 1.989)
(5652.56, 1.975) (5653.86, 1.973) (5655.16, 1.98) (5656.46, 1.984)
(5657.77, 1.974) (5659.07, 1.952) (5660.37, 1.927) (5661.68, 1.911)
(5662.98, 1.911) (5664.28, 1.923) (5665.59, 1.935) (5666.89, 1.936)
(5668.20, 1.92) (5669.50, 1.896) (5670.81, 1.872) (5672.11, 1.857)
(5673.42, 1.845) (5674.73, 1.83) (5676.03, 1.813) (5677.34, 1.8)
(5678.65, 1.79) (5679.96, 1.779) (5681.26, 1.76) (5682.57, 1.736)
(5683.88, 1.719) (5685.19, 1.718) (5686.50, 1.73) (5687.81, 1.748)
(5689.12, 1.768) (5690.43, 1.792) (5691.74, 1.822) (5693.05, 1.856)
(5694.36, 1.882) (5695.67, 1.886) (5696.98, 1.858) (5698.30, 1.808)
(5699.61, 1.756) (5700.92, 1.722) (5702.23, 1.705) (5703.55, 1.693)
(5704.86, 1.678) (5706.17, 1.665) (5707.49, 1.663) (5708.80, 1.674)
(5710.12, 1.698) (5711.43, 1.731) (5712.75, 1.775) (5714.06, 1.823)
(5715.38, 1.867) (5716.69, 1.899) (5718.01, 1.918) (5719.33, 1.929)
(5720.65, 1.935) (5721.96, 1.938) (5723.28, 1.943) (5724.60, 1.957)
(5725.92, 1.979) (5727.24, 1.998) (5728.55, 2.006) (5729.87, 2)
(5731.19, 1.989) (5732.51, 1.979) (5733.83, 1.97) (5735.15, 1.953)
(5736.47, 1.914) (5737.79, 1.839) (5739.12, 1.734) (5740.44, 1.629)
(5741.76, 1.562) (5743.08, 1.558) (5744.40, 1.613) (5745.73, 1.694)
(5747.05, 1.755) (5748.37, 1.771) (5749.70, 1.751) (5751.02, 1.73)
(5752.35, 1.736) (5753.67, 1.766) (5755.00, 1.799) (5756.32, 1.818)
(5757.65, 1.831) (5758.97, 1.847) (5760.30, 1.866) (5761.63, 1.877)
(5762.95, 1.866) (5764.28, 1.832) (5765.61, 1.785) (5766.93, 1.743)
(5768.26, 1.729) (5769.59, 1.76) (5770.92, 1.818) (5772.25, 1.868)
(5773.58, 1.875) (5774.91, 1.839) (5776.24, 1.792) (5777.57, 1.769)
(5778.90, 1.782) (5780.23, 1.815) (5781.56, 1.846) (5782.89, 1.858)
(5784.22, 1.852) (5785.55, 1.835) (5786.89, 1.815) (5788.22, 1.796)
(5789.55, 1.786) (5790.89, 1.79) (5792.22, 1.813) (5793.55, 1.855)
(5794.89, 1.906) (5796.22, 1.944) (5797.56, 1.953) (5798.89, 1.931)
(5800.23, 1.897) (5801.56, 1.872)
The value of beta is 32.2 AA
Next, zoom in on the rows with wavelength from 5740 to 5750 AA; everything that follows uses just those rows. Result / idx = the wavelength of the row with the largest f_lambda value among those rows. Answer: 5748.37 AA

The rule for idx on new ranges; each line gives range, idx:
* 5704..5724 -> 5723.28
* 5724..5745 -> 5728.55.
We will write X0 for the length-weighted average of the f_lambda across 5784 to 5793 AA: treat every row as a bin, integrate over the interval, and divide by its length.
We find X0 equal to 1.81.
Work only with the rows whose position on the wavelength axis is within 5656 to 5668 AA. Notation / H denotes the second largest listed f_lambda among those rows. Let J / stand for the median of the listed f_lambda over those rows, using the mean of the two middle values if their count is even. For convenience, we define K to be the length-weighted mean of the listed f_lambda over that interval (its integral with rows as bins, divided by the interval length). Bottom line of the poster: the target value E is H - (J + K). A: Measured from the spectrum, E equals -1.90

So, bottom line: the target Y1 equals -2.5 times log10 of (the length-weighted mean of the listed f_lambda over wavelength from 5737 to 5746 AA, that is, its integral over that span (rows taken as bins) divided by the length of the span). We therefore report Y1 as -0.552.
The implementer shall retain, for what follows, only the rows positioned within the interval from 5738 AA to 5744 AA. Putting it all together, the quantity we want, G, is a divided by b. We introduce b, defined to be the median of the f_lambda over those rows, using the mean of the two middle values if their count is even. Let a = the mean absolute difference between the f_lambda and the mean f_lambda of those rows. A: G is 0.04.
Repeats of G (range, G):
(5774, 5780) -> 0.01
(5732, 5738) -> 0.02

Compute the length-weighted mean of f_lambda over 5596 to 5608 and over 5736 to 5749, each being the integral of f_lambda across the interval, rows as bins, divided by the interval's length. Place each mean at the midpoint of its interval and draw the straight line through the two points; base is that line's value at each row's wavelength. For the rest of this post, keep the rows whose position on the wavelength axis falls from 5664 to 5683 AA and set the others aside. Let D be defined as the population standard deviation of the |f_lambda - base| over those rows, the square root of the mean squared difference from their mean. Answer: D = 0.05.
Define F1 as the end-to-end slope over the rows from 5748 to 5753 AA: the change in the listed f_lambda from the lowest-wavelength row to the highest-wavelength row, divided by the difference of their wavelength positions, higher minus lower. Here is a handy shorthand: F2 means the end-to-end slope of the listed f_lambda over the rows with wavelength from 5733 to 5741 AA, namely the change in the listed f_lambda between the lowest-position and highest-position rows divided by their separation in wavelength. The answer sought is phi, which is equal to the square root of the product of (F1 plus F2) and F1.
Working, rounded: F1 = -0.009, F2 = -0.052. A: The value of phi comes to 0.023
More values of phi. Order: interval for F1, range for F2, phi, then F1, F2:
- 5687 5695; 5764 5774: 0.023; 0.020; 0.005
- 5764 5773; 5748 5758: 0.007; 0.005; 0.006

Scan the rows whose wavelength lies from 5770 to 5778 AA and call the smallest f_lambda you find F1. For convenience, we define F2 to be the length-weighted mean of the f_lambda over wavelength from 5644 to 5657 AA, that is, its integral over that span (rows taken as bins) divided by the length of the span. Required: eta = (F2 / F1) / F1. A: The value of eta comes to 0.634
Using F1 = 1.769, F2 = 1.984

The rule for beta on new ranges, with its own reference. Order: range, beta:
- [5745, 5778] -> 32.1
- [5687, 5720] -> 31.8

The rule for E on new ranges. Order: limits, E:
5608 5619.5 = -1.83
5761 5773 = -1.76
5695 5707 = -1.61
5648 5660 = -1.95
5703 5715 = -1.63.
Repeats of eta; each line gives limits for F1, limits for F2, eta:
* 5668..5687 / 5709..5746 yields 0.627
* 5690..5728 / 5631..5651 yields 0.687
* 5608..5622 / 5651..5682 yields 0.581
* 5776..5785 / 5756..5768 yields 0.584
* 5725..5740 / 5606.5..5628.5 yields 0.623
